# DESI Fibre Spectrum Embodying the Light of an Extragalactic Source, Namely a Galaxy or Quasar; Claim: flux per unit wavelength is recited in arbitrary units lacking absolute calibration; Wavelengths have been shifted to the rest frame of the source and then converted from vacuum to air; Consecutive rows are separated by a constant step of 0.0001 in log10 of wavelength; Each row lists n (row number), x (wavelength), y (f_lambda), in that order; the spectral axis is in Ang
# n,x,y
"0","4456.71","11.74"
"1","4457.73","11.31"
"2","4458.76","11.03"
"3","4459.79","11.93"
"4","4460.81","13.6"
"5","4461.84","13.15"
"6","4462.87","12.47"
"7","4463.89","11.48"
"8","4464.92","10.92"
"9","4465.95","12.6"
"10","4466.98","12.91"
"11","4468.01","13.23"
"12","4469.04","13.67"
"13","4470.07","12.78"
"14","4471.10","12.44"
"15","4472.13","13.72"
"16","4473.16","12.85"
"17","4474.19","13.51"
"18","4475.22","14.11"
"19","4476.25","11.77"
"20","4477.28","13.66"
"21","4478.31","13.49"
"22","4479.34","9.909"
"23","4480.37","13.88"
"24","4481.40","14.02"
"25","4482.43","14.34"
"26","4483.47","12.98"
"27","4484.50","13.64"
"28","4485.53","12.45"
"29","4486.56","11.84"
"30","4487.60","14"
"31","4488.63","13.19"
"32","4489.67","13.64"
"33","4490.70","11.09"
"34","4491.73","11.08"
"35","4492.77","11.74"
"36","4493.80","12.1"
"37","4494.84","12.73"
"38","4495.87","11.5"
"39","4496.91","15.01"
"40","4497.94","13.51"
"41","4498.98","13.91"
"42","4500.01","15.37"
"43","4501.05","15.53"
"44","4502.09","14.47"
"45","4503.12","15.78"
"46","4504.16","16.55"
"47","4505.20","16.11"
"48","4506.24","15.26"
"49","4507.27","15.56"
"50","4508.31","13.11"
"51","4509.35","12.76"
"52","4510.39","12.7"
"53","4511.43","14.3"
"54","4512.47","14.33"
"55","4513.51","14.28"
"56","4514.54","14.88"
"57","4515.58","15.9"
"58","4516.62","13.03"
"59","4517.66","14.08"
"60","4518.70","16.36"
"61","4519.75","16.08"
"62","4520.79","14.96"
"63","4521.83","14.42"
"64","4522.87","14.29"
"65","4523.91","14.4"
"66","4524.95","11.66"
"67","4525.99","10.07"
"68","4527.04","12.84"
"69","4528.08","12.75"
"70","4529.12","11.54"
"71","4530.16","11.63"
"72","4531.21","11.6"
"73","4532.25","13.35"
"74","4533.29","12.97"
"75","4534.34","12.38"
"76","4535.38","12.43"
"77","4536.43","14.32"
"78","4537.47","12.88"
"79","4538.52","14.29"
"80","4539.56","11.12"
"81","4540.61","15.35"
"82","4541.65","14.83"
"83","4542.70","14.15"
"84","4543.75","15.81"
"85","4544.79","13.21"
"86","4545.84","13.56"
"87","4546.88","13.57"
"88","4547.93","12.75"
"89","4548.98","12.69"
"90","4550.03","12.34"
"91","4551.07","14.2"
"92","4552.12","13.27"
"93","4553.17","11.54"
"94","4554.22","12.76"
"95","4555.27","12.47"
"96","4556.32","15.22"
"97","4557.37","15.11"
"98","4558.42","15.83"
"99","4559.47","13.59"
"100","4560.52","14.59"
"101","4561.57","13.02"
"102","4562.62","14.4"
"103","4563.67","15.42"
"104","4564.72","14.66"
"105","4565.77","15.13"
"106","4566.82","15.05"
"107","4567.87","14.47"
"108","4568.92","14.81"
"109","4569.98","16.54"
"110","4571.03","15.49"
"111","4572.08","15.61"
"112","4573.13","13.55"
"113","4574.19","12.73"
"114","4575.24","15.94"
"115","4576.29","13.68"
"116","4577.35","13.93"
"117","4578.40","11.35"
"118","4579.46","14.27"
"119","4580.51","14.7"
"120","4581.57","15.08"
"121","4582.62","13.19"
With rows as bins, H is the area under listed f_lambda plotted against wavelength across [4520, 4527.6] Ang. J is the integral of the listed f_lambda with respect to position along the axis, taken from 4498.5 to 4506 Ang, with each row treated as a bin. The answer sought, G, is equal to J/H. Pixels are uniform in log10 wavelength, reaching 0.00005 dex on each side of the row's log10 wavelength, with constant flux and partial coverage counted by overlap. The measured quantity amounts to 1.14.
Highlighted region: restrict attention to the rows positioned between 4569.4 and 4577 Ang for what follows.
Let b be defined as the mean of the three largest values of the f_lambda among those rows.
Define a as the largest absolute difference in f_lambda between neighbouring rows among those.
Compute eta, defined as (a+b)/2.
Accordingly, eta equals 9.6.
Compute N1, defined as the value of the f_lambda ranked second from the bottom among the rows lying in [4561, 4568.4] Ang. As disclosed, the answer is 14.4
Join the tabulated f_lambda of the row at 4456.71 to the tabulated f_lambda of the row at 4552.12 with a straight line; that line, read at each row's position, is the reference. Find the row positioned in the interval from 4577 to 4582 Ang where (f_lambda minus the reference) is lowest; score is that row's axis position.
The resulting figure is 4578.40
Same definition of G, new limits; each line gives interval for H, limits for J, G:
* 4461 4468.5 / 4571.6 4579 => 1.10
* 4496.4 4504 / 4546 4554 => 0.91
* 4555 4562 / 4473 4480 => 0.89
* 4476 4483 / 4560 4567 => 1.12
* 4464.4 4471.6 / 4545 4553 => 1.15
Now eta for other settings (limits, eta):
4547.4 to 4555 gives 7.6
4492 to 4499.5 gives 8.8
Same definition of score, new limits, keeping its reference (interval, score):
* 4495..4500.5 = 4495.87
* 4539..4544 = 4539.56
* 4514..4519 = 4516.62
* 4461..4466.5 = 4464.92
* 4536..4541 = 4539.56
